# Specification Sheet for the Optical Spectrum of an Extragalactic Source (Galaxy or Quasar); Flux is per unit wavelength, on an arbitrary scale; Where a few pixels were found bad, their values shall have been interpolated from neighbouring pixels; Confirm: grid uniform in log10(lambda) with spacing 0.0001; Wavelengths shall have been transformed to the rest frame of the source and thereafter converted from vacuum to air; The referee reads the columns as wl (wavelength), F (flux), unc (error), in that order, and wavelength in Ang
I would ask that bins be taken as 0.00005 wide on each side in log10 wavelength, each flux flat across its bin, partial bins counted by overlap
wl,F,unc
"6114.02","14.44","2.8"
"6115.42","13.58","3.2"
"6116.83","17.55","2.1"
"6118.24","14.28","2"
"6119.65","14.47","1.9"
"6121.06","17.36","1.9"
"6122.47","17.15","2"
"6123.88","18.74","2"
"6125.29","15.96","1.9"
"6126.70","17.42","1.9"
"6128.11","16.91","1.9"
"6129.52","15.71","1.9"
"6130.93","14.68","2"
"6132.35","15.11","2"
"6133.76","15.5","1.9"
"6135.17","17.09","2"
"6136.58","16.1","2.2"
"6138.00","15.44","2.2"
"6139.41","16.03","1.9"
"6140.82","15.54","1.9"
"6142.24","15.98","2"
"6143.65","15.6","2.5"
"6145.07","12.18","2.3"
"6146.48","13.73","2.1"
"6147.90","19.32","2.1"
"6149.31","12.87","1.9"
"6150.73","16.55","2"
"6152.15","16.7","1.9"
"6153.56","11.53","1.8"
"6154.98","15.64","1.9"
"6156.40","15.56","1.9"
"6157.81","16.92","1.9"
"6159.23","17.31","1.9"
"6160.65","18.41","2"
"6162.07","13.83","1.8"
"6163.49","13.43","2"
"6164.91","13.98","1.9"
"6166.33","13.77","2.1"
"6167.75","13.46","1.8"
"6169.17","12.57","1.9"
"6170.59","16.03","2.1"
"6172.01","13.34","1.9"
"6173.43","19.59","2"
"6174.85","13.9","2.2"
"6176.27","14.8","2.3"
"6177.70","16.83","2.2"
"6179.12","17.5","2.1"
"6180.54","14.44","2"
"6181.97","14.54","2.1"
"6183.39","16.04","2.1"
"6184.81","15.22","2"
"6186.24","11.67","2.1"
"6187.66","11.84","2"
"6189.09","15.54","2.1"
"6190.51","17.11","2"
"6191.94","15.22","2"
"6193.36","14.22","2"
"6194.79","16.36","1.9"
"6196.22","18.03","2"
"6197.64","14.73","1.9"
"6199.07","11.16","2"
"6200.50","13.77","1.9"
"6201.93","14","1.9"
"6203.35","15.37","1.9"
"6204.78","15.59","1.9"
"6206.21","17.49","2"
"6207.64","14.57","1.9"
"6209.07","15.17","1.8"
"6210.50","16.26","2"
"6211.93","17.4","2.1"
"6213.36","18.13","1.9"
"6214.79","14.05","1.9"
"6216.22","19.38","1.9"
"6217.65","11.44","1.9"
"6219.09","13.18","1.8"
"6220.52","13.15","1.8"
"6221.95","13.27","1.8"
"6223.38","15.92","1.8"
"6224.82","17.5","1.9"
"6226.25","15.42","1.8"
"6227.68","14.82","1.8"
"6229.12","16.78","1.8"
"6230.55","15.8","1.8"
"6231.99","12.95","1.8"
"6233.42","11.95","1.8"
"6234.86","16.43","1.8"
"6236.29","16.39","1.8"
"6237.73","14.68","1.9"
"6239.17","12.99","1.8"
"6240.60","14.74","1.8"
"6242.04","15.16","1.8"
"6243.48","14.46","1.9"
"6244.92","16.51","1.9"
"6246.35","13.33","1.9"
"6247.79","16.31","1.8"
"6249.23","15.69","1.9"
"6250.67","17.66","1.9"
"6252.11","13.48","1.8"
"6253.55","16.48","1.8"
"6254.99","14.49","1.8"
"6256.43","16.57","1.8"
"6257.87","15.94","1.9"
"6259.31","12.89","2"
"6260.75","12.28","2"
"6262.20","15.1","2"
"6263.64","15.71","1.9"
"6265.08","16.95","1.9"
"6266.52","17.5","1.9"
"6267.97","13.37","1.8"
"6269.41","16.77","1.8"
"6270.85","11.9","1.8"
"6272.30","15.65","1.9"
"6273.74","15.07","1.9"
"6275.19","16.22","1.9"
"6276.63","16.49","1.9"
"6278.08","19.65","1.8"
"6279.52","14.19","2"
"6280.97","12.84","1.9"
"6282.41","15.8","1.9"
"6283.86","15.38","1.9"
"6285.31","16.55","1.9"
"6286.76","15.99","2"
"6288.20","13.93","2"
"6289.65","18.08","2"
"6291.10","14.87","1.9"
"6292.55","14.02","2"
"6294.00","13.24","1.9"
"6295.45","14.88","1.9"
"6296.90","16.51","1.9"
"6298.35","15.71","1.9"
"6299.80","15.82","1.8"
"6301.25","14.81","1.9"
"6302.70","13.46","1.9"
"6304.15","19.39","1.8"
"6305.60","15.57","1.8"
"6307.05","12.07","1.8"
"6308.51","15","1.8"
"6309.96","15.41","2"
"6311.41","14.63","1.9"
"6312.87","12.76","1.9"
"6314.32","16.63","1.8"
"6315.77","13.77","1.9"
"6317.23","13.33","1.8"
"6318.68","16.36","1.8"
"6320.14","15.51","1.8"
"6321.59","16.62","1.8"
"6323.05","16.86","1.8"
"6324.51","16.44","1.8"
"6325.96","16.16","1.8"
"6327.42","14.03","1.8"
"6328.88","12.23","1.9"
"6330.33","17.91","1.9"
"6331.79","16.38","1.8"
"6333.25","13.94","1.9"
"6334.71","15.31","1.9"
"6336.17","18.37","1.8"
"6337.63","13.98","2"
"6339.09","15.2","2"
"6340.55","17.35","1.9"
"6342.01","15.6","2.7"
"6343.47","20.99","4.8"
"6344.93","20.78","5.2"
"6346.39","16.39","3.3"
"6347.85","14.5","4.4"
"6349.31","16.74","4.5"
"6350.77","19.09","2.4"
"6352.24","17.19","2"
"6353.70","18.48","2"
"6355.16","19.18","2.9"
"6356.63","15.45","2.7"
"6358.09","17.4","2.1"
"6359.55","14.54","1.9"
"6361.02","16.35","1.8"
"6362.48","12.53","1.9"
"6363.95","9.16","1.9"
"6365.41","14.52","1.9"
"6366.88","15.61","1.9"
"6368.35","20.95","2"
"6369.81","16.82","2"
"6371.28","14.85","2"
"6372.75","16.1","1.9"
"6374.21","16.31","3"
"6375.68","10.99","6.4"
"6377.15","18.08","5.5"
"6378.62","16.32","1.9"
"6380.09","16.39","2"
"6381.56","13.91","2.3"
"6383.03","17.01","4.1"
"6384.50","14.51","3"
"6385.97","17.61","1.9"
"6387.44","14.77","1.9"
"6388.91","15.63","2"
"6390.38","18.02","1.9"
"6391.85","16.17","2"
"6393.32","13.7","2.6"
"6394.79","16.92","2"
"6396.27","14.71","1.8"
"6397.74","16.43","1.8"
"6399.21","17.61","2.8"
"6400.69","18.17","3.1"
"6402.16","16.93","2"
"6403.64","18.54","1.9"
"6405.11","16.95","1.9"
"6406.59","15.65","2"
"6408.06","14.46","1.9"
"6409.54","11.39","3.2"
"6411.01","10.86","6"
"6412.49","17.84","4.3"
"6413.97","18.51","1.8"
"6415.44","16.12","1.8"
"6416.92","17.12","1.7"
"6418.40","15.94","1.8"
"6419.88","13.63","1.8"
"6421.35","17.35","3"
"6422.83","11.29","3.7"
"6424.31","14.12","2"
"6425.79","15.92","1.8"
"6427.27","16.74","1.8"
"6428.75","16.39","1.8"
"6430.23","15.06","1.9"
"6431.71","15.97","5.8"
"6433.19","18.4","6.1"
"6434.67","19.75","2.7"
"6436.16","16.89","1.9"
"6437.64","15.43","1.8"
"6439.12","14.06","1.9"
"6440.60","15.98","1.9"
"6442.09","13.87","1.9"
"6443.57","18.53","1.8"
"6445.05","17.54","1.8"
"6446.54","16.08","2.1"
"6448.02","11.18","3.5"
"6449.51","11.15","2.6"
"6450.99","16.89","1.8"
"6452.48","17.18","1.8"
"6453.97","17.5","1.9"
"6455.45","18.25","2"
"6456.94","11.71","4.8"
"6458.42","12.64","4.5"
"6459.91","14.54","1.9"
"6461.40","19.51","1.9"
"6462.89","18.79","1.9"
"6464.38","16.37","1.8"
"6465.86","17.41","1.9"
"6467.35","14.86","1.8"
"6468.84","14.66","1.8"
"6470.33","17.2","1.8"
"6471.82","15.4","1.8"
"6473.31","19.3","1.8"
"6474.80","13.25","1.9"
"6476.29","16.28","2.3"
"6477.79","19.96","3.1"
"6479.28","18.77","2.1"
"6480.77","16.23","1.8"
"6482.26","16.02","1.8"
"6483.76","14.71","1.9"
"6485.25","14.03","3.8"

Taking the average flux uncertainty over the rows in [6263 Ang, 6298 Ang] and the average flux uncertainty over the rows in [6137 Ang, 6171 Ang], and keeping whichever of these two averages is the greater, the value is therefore 1.99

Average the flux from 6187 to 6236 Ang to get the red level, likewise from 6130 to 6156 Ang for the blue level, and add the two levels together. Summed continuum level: 30.4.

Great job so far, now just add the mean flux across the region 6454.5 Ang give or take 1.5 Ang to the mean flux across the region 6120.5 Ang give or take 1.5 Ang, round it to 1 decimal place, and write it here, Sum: 33.8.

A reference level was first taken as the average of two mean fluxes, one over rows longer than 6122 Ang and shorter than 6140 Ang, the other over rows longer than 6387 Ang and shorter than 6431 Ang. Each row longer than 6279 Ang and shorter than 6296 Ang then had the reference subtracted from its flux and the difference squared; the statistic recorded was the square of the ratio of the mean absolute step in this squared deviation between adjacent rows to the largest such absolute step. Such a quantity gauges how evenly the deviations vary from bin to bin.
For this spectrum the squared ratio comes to 0.12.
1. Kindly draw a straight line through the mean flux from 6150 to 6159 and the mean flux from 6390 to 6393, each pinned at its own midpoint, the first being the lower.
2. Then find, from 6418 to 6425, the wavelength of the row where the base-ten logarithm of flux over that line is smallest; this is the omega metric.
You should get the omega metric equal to 6422.83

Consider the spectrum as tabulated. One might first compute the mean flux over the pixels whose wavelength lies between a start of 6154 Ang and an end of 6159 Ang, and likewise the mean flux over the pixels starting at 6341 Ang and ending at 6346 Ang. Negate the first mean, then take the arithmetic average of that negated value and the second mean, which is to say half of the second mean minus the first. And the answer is 1.5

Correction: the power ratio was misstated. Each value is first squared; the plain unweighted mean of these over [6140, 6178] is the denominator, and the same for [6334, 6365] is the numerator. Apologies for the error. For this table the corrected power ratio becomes 1.18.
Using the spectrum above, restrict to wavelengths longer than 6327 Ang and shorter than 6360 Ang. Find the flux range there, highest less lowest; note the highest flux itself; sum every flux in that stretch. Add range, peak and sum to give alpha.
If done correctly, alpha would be 411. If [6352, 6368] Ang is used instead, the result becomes 200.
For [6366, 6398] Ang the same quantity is 383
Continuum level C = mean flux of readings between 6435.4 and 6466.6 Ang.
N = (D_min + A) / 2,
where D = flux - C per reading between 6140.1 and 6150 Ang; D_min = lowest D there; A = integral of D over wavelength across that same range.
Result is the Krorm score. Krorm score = -6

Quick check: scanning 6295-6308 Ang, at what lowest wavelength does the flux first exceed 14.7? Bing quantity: 6295.45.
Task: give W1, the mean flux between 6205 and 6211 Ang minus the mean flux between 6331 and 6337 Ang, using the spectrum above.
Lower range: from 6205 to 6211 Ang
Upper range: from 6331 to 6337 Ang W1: -0.1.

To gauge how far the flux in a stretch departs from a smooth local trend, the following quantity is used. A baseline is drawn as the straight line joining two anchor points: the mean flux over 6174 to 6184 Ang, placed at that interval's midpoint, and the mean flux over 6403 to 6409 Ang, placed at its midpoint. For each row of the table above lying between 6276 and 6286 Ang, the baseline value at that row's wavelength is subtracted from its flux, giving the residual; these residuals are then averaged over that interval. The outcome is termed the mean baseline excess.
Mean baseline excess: 0.0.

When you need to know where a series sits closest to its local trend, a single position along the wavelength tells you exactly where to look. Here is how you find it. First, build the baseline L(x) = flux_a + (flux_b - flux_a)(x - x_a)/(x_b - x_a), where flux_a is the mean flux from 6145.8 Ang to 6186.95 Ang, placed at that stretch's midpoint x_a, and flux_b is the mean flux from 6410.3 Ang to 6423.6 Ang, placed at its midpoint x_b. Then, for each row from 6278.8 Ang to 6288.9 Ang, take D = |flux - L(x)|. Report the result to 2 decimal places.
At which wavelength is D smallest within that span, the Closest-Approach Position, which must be 6283.86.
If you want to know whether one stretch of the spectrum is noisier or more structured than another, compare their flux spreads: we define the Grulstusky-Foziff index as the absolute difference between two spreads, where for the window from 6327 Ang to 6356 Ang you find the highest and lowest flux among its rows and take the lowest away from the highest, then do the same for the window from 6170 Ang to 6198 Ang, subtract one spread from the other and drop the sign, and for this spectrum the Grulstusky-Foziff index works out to 0.84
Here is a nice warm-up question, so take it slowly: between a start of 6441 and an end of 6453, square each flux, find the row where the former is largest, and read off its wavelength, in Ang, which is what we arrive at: 6443.57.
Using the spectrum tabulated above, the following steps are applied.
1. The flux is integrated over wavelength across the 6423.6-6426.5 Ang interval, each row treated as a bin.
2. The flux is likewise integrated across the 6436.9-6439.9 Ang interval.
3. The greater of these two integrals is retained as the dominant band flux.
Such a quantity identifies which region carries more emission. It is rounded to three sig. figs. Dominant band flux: 44.4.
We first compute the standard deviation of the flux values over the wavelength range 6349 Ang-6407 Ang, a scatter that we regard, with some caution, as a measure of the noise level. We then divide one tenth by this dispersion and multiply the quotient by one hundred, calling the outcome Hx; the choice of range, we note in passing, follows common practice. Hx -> 4.6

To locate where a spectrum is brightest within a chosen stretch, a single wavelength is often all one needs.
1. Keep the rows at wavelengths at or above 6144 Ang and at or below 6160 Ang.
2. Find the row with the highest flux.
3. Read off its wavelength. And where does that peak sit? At 6147.90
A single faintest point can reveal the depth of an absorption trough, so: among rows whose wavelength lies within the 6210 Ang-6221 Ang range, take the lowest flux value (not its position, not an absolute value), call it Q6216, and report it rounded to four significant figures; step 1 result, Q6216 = 11.44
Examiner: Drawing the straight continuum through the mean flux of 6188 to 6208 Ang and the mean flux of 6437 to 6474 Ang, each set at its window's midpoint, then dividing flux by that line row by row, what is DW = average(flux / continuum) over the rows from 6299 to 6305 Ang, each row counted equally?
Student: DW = 1.03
